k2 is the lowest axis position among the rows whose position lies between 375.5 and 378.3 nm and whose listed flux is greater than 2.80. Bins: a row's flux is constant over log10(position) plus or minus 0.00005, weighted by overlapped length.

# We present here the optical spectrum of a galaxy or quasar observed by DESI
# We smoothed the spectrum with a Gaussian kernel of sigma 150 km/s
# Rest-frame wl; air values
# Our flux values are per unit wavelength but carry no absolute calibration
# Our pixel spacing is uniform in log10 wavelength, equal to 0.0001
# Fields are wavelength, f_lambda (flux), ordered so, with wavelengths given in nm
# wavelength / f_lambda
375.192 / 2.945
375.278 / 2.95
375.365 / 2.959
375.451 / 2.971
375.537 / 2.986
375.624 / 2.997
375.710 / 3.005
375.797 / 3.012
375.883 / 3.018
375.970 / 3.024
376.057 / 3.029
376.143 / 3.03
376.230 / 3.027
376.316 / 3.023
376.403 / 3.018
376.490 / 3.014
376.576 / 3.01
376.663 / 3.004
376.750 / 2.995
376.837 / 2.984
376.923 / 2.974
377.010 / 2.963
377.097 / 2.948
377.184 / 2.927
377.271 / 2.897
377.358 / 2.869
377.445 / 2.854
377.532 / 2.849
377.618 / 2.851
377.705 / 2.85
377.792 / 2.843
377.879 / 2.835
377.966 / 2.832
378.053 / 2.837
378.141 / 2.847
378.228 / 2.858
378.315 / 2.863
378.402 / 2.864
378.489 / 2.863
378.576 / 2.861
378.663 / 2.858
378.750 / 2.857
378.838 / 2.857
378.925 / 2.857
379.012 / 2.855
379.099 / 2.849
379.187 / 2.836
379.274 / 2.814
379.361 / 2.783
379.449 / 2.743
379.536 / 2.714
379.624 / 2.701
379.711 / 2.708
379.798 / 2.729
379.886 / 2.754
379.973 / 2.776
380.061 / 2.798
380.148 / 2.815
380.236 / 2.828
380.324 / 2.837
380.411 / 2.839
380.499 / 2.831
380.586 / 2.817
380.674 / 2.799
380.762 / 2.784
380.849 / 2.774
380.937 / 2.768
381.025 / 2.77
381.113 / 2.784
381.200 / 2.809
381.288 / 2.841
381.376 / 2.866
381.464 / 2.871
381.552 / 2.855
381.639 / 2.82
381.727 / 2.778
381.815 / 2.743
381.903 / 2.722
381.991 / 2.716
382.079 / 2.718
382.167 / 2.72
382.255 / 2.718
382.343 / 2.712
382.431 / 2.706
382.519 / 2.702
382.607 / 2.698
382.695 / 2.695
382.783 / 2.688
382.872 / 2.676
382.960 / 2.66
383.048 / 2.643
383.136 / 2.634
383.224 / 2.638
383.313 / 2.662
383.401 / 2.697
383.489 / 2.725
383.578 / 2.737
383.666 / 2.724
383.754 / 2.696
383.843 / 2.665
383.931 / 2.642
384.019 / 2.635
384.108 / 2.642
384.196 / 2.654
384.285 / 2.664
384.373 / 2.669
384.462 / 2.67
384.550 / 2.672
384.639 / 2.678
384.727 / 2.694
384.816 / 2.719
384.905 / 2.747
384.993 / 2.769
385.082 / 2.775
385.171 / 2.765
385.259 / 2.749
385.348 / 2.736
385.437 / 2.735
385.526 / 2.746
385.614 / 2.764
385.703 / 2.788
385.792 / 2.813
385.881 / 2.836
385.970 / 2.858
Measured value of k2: 375.537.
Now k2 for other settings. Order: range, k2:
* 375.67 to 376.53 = 375.710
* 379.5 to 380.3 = 380.148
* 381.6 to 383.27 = 381.639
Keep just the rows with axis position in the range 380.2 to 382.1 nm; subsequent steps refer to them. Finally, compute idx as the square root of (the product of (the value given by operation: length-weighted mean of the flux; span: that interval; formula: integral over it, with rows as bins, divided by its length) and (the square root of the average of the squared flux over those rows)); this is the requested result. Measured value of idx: 2.80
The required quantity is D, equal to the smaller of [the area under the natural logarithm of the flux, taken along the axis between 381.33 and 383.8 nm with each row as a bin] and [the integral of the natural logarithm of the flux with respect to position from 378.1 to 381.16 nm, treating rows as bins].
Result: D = 2.47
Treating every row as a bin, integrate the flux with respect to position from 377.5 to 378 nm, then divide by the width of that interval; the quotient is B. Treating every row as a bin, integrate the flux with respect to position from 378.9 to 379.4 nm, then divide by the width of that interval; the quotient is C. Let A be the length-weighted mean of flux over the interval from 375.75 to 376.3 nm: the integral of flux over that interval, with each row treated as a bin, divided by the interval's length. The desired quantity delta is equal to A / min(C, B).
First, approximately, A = 3.02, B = 2.85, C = 2.83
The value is 1.07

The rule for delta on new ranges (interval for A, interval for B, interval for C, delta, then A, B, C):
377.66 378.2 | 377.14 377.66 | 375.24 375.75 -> 0.99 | 2.84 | 2.88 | 2.98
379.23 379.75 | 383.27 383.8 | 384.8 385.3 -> 1.01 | 2.75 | 2.71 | 2.76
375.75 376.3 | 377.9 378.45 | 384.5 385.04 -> 1.11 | 3.02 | 2.85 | 2.71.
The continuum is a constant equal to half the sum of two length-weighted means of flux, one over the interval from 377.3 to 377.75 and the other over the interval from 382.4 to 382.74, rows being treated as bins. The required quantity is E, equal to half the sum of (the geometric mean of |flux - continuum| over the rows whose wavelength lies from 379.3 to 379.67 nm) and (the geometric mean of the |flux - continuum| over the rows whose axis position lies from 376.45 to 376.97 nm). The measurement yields 0.12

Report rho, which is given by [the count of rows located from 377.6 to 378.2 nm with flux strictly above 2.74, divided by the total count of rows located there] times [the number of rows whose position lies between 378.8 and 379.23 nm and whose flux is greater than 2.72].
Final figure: 5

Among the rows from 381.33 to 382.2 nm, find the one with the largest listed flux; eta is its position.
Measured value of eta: 381.464 nm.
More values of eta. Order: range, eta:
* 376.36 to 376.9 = 376.403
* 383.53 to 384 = 383.578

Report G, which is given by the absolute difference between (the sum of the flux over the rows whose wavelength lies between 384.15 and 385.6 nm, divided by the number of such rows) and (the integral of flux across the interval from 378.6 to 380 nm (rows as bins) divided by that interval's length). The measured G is 0.08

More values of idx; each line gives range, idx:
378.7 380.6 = 2.80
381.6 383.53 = 2.70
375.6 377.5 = 2.98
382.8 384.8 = 2.67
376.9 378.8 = 2.87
